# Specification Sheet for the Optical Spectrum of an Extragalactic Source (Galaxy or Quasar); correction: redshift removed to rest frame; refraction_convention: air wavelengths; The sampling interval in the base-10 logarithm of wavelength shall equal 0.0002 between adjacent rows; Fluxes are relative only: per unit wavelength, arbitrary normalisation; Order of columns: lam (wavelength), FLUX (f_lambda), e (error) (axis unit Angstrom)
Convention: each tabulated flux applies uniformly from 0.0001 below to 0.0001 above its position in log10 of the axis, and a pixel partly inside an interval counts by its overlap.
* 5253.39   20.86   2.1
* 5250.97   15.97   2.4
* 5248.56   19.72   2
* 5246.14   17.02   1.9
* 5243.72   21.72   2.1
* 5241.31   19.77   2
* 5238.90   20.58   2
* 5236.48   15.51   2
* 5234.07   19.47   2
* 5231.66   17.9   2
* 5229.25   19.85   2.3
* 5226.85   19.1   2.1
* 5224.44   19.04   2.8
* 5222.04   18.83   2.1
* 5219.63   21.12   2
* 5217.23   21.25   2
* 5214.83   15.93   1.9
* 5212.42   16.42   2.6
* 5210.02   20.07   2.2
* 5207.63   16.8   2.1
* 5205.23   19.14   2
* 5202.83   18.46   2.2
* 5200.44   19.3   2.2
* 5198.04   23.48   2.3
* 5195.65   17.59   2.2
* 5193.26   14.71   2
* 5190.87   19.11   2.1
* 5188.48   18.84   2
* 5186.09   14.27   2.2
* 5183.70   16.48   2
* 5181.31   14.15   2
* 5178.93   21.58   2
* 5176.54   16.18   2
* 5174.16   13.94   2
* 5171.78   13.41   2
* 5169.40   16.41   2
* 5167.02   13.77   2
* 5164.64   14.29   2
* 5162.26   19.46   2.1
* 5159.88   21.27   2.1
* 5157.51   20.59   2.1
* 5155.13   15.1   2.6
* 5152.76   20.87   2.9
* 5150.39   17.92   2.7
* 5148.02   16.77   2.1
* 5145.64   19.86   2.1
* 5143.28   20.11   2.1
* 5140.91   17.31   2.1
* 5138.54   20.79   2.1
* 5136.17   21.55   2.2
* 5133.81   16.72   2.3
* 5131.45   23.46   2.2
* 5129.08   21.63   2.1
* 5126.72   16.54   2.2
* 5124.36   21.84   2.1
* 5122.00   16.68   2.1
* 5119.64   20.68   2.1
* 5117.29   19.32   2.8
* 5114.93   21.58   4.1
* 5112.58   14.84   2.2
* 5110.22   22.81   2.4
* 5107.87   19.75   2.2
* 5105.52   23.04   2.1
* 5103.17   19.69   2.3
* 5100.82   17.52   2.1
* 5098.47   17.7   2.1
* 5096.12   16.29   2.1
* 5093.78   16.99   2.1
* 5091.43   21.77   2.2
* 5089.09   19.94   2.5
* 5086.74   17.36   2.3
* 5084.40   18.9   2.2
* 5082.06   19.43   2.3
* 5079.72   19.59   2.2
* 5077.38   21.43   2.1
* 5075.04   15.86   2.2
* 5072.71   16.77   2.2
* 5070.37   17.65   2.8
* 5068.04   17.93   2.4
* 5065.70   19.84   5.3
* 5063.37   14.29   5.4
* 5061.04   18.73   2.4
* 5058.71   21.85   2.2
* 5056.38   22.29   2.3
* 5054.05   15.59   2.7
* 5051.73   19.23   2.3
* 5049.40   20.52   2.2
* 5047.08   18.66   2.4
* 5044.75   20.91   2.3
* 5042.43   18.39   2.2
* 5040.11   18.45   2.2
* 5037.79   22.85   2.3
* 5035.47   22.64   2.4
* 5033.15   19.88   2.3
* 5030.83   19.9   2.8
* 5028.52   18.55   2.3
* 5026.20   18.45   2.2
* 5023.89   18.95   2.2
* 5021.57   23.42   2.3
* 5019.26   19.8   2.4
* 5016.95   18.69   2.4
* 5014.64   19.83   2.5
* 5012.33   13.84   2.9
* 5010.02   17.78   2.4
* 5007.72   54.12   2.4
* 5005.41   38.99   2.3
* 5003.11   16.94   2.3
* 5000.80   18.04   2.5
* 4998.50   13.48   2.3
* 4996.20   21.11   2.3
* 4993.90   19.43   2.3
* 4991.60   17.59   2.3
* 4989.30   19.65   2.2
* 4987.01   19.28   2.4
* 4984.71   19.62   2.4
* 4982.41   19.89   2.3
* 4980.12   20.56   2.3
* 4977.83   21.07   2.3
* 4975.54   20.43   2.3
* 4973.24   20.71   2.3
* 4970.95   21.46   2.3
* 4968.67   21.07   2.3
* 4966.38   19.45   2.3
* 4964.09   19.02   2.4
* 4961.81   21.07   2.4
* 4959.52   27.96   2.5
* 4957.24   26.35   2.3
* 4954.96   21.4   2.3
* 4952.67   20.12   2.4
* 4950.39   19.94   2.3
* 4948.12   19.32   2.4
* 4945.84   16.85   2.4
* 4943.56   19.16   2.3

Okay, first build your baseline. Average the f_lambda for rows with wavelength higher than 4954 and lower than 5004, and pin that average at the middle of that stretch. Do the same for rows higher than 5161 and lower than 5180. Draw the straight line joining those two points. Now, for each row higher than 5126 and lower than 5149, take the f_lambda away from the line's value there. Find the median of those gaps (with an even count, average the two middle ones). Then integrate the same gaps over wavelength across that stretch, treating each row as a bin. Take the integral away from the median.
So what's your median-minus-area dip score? 59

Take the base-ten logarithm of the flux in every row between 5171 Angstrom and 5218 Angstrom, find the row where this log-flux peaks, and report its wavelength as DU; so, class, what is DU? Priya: 5198.04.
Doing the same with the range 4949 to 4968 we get 4959.52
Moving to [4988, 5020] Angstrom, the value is 5007.72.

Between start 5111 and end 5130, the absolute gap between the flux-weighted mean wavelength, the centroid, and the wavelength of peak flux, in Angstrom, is 3.3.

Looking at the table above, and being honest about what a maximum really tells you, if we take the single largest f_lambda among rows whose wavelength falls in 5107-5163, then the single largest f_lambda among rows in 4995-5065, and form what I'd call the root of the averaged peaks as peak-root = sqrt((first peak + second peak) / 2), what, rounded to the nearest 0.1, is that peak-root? 6.2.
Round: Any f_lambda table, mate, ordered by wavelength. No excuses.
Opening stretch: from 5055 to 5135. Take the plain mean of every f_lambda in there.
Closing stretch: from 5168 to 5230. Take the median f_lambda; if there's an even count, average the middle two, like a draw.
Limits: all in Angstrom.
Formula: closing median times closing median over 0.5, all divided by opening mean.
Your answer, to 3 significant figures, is 36.3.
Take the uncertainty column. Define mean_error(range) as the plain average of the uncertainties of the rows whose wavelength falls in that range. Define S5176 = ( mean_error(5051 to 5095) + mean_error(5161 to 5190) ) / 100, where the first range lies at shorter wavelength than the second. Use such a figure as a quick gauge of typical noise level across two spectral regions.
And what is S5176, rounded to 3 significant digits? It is 0.0466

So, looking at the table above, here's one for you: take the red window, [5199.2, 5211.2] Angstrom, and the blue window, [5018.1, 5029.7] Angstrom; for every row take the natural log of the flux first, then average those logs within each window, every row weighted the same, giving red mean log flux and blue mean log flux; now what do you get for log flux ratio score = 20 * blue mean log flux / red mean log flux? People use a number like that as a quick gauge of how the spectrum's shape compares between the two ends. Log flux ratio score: 20.4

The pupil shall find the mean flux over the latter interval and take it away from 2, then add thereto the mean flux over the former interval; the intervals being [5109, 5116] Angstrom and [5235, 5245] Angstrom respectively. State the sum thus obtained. 2.3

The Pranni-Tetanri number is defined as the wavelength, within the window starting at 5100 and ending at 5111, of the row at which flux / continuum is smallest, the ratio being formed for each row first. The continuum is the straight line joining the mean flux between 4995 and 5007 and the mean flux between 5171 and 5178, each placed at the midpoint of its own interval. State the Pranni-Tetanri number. 5100.82 Angstrom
